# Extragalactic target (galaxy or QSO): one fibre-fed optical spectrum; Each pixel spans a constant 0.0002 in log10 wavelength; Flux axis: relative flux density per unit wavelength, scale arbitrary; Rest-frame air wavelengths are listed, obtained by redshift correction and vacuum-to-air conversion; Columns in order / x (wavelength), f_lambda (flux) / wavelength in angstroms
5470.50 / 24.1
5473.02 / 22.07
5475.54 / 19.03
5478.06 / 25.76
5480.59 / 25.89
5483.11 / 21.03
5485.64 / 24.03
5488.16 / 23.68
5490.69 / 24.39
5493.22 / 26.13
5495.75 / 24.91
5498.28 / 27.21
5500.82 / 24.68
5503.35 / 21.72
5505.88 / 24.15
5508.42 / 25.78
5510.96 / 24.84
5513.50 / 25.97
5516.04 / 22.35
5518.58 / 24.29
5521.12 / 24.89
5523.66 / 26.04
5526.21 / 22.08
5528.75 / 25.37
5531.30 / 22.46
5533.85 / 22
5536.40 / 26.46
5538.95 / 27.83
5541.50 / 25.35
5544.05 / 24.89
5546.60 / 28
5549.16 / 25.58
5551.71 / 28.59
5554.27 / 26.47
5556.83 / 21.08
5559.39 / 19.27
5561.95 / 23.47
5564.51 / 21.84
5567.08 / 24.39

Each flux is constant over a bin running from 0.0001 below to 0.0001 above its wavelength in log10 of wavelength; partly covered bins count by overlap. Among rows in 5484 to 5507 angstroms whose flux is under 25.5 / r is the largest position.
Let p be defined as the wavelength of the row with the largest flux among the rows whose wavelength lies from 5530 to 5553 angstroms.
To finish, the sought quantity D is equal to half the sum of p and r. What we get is 5528.8 angstroms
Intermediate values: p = 5551.71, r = 5505.88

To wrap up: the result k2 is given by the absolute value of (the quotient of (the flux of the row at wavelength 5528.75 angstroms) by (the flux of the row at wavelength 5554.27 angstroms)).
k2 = 0.96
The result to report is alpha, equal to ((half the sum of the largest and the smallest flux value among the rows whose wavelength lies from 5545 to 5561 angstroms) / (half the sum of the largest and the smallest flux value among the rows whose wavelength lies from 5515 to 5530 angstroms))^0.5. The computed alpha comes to 1.00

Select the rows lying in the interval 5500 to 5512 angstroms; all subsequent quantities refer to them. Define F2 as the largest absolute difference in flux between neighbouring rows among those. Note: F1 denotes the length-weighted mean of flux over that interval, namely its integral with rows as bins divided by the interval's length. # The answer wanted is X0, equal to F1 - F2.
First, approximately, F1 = 24.2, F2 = 3.0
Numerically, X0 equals 21.3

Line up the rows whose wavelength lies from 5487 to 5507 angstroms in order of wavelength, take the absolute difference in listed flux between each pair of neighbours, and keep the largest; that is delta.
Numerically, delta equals 3.0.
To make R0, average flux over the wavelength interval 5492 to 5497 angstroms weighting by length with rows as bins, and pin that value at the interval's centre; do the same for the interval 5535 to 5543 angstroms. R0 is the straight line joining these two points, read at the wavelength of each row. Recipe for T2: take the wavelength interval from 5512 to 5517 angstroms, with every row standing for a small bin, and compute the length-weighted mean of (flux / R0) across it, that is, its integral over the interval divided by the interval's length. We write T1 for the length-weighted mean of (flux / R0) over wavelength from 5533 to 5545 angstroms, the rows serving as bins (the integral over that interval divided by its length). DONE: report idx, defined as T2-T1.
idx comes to -0.03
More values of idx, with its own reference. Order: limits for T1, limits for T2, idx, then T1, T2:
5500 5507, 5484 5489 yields 0.02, 0.91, 0.934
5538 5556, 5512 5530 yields -0.06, 1.00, 0.937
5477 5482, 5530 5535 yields -0.17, 1.02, 0.845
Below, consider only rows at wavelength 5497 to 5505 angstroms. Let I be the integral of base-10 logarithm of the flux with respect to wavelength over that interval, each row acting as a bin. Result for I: 11.1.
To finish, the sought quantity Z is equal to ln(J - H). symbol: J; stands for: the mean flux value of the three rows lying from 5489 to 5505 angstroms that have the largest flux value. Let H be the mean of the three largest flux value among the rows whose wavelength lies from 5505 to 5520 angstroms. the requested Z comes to -0.6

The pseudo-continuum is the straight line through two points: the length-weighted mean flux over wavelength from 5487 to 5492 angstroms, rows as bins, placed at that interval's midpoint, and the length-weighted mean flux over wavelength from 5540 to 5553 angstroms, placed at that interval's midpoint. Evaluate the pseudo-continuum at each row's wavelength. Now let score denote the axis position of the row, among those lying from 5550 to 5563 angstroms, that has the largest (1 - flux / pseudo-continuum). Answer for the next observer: 5559.39 angstroms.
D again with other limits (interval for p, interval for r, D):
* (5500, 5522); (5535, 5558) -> 5535.2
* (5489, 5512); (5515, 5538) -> 5516.1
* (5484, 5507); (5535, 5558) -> 5527.6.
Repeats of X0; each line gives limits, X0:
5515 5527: 20.1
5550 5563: 18.5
